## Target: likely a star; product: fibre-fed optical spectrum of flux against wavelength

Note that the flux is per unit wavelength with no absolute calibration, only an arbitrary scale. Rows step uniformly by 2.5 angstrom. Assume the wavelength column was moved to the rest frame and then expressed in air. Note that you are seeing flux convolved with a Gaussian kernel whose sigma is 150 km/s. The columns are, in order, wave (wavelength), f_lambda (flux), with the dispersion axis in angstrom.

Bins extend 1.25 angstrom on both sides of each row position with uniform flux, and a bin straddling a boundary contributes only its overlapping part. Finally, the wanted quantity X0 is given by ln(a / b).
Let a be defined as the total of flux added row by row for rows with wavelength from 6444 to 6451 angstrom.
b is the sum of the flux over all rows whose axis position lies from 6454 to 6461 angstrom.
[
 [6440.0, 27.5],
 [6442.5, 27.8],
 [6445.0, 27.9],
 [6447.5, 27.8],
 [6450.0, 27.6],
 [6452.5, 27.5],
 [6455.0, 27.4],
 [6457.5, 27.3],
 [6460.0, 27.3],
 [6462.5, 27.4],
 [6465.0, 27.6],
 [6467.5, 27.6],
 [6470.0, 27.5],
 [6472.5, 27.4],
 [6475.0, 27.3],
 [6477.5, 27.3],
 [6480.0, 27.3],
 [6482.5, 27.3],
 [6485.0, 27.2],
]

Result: 0.016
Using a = 83.3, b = 82.0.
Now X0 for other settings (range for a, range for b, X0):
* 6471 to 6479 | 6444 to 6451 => -0.016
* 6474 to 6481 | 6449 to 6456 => -0.007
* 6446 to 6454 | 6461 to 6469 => 0.004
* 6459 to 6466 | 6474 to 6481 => 0.005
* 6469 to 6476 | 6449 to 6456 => -0.004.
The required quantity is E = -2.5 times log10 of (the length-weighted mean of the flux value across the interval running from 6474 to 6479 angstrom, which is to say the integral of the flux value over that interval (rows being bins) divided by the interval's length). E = -3.59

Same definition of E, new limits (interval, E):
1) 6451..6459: -3.59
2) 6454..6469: -3.60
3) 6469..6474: -3.60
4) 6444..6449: -3.61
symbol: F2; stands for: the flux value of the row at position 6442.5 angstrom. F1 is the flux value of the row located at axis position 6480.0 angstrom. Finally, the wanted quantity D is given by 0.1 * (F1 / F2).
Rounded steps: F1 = 27.3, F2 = 27.8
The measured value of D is 0.098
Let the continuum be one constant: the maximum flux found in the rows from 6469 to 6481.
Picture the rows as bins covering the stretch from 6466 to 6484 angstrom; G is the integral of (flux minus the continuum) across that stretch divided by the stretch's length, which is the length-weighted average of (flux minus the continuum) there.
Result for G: -0.11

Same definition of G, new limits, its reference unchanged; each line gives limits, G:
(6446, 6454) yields 0.13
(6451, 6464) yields -0.11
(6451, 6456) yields -0.04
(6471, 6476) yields -0.14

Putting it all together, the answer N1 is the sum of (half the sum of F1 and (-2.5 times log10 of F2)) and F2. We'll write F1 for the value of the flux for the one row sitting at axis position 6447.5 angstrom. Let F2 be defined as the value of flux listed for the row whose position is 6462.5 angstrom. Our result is 39.5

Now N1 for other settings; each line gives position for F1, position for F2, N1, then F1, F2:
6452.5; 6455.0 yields 39.4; 27.5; 27.4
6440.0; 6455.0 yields 39.4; 27.5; 27.4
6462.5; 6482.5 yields 39.2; 27.4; 27.3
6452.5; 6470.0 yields 39.5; 27.5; 27.5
